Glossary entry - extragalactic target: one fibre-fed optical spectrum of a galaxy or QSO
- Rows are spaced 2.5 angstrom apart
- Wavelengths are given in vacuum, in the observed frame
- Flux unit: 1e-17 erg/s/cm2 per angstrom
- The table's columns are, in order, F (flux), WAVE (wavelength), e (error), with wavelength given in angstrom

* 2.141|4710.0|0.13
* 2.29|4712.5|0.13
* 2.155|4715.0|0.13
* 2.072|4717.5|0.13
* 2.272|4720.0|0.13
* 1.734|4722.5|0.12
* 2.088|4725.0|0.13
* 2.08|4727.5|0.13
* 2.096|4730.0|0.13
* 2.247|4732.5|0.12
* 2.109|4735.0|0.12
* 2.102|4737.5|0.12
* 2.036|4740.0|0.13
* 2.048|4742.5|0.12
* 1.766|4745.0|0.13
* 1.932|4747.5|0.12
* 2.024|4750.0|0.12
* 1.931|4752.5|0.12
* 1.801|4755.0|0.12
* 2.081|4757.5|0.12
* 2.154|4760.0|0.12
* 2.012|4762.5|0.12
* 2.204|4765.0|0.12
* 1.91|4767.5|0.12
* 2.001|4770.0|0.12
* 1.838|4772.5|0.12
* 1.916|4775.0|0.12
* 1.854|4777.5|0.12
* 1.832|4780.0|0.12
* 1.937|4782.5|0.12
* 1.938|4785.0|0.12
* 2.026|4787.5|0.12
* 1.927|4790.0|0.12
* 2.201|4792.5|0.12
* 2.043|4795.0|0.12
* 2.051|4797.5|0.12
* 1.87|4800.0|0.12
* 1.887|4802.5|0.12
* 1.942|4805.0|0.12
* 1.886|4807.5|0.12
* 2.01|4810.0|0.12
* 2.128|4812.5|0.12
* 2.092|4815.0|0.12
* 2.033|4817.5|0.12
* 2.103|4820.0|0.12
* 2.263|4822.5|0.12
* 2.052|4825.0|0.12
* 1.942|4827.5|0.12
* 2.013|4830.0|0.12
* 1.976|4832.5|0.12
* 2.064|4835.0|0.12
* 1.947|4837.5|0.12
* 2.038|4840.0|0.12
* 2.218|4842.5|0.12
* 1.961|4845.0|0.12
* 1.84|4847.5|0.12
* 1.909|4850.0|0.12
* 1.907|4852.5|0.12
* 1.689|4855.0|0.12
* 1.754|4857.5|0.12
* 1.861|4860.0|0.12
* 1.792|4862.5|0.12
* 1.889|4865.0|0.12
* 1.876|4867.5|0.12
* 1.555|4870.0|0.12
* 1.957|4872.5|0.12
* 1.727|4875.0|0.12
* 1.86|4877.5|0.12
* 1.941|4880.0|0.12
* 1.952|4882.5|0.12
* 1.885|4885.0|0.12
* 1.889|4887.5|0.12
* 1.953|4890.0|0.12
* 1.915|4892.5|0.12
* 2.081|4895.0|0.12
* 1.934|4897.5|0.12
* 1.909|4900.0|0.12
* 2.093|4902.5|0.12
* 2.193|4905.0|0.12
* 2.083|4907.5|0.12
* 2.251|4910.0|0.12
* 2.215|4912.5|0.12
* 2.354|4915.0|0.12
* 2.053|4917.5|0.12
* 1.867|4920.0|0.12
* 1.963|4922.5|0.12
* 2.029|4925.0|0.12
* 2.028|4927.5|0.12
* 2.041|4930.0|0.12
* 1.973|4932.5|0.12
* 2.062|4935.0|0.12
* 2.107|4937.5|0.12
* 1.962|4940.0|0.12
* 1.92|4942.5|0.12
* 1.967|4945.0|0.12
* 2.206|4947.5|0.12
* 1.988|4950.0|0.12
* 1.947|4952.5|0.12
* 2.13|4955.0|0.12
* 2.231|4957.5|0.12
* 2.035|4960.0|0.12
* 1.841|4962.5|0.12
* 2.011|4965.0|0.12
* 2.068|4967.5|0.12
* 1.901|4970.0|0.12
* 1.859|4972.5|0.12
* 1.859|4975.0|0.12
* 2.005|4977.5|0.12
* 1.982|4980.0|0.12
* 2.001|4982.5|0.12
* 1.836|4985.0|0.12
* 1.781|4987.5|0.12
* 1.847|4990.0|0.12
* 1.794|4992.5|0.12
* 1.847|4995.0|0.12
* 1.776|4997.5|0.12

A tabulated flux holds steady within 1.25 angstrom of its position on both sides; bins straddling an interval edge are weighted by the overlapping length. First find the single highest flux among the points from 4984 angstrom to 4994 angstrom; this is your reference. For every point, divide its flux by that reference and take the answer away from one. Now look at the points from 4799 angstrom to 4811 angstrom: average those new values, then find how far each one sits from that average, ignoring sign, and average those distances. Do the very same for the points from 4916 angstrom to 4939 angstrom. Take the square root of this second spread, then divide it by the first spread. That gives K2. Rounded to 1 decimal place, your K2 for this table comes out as 6.9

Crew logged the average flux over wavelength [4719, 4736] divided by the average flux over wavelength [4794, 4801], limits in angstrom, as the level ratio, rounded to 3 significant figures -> 1.05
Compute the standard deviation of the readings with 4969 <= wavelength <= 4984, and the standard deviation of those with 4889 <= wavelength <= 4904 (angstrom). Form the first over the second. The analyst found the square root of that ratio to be 0.91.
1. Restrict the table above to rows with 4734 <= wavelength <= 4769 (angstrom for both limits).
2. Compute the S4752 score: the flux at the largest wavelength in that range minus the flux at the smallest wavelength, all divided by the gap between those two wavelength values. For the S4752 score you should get -0.006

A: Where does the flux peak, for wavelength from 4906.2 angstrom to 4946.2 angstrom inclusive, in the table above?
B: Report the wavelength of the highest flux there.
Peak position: 4915.0 angstrom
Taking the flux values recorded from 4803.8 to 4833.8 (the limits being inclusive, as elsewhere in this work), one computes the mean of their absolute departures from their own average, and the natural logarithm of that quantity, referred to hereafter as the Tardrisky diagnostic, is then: -2.58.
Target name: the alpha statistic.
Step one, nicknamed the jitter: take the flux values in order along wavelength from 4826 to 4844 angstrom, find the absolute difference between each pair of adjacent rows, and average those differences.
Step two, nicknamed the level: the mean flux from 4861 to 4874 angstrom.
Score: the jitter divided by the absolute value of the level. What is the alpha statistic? 0.054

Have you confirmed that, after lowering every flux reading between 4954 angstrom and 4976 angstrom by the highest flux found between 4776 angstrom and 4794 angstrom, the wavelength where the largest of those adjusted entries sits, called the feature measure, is 4957.5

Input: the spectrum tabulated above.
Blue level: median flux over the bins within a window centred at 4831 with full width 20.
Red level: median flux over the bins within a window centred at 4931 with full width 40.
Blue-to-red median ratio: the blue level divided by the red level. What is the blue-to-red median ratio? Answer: 0.999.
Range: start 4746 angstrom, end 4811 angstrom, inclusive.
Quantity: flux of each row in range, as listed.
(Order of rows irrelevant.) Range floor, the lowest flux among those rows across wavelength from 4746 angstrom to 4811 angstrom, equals 1.801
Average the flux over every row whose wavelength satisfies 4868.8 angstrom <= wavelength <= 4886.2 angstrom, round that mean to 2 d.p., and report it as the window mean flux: 1.84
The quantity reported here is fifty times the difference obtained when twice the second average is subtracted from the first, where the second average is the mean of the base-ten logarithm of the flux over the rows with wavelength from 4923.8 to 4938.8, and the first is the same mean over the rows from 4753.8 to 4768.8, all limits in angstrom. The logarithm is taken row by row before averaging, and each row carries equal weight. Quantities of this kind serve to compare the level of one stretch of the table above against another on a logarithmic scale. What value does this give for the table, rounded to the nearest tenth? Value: -15.7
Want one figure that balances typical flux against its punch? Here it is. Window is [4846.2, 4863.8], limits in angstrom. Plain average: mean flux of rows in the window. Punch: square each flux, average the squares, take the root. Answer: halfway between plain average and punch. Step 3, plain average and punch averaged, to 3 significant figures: 1.82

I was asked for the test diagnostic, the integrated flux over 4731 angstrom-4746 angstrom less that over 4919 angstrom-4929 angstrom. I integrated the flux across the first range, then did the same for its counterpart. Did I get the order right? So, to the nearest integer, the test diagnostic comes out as 11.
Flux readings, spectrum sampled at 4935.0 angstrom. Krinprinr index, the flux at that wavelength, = 2.062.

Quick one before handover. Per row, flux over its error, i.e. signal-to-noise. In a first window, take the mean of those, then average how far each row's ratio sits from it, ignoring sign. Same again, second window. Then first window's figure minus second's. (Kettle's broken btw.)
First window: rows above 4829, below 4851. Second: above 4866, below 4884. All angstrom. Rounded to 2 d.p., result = -0.29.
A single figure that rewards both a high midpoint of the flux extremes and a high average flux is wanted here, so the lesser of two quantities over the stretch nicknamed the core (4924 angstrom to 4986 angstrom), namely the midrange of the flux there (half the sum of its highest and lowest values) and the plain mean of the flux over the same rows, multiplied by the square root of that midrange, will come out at 2.85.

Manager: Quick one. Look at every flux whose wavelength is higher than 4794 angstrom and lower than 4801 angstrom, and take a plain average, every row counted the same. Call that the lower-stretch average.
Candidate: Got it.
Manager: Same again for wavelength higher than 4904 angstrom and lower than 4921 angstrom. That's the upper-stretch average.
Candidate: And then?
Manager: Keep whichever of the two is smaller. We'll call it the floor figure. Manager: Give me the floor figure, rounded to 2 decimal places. 1.99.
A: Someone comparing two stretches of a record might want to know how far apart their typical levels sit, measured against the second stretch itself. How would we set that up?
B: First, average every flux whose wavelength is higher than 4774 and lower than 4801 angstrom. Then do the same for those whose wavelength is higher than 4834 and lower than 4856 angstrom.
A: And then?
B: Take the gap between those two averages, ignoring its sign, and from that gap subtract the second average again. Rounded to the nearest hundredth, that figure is -1.94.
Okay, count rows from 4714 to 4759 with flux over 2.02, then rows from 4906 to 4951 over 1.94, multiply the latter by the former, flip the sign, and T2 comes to -208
